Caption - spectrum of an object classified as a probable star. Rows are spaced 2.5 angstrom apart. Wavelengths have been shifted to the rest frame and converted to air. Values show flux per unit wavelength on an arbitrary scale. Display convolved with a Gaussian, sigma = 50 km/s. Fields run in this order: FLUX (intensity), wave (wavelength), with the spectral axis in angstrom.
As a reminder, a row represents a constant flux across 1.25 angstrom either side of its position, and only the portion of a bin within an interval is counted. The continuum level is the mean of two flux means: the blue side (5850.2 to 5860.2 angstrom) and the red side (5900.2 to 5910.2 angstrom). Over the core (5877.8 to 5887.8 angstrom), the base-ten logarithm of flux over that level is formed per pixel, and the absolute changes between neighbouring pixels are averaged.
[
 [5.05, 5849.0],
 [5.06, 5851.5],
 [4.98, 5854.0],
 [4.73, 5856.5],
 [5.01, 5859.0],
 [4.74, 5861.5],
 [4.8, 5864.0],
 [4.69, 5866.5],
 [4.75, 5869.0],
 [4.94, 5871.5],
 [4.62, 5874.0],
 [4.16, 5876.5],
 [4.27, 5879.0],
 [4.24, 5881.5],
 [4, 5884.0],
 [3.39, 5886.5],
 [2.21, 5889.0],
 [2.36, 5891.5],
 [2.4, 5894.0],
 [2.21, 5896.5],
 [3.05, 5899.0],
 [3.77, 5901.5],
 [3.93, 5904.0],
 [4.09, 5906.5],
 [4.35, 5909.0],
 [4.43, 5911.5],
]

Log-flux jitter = 0.033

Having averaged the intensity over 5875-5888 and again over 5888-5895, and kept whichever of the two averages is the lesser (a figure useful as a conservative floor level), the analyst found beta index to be 2.3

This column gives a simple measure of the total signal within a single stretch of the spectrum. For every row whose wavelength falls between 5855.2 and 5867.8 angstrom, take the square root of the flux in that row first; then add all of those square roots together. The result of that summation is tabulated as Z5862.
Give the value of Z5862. 11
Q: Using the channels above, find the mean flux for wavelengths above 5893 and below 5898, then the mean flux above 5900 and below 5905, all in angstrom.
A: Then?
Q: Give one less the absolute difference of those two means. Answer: -0.5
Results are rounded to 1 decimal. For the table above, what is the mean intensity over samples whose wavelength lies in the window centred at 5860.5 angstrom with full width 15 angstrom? 4.8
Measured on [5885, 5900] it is 2.6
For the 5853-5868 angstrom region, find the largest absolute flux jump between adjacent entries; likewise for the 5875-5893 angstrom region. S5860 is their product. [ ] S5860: 0.33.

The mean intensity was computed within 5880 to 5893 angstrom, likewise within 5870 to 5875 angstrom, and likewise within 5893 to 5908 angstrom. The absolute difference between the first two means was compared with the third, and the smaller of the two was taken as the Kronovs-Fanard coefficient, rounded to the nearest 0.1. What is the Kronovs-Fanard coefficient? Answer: 1.5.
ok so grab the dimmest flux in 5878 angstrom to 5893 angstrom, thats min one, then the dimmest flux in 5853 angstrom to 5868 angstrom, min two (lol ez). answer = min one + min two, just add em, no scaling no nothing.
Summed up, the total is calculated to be 6.9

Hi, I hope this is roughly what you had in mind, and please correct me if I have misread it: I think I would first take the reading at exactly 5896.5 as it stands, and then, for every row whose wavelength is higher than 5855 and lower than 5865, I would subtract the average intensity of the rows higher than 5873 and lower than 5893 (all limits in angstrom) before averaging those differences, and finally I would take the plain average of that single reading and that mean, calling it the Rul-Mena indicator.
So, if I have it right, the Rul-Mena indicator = 1.7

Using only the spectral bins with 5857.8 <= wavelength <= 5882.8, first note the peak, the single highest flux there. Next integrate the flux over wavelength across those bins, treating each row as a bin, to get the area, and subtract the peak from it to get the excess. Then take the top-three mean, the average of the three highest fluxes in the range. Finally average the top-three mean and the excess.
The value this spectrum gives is 57.7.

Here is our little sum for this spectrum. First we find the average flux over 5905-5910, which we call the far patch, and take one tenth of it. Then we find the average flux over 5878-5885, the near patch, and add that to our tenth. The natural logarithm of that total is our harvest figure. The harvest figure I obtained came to 1.52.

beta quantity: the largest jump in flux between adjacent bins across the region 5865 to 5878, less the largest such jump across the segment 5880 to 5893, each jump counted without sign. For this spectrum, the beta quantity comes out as -0.72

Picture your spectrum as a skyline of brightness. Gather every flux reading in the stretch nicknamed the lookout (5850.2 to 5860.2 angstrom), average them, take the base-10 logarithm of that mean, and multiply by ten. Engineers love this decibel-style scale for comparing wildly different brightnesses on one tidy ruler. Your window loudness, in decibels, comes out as 6.9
